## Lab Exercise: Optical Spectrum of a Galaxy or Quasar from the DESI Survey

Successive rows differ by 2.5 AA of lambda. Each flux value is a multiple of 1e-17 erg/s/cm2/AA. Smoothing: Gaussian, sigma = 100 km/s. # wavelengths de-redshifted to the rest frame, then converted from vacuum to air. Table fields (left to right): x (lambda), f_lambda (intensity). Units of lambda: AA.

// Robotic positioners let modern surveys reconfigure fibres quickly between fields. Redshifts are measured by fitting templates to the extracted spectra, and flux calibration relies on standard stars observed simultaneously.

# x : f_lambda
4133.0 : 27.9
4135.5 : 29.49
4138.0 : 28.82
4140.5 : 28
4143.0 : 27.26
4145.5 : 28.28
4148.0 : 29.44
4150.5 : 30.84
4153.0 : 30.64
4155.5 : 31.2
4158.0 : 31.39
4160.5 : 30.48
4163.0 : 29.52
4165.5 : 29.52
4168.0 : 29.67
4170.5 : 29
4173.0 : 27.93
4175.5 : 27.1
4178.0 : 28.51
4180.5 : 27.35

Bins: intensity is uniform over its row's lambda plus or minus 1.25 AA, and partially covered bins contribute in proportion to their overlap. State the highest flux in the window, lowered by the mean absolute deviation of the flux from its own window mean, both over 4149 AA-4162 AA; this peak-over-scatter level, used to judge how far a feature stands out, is 31.1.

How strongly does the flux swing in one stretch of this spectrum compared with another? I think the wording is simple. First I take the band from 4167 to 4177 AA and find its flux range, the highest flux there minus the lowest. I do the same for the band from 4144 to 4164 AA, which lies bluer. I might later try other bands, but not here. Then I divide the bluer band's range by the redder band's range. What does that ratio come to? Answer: 1.2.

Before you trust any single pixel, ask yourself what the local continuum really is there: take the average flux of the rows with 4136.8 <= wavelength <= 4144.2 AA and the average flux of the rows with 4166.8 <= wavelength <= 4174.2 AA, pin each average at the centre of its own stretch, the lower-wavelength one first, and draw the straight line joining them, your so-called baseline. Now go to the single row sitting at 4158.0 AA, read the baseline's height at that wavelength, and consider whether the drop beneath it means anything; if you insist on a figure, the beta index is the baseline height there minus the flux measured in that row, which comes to -2.9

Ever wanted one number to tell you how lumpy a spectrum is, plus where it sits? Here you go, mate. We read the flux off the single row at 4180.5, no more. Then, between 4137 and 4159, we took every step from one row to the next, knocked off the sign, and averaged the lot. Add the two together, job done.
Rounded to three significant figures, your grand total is 28.1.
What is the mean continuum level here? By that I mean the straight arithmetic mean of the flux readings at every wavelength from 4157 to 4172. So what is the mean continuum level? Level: 29.9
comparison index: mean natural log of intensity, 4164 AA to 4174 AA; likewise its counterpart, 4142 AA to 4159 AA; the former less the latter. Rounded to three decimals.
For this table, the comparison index -0.027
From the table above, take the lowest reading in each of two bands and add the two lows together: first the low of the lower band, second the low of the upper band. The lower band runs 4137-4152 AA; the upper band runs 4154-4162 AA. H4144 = 57.7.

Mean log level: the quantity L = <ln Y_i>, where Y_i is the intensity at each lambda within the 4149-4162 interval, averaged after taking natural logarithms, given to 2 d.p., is 3.43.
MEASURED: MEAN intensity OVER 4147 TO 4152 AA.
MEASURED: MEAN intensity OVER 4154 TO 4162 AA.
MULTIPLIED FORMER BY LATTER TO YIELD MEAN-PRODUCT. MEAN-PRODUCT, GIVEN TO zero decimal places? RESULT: 935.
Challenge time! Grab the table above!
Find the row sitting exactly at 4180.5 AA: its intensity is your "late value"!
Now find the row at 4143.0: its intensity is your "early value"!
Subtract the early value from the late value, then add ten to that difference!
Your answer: 10.1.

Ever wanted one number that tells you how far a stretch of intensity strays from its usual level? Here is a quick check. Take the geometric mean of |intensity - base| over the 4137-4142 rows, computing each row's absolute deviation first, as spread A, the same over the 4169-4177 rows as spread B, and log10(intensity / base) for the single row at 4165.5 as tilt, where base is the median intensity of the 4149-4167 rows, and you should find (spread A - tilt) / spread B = 0.88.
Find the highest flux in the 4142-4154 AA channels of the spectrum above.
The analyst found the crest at 30.84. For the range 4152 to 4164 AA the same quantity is 31.39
